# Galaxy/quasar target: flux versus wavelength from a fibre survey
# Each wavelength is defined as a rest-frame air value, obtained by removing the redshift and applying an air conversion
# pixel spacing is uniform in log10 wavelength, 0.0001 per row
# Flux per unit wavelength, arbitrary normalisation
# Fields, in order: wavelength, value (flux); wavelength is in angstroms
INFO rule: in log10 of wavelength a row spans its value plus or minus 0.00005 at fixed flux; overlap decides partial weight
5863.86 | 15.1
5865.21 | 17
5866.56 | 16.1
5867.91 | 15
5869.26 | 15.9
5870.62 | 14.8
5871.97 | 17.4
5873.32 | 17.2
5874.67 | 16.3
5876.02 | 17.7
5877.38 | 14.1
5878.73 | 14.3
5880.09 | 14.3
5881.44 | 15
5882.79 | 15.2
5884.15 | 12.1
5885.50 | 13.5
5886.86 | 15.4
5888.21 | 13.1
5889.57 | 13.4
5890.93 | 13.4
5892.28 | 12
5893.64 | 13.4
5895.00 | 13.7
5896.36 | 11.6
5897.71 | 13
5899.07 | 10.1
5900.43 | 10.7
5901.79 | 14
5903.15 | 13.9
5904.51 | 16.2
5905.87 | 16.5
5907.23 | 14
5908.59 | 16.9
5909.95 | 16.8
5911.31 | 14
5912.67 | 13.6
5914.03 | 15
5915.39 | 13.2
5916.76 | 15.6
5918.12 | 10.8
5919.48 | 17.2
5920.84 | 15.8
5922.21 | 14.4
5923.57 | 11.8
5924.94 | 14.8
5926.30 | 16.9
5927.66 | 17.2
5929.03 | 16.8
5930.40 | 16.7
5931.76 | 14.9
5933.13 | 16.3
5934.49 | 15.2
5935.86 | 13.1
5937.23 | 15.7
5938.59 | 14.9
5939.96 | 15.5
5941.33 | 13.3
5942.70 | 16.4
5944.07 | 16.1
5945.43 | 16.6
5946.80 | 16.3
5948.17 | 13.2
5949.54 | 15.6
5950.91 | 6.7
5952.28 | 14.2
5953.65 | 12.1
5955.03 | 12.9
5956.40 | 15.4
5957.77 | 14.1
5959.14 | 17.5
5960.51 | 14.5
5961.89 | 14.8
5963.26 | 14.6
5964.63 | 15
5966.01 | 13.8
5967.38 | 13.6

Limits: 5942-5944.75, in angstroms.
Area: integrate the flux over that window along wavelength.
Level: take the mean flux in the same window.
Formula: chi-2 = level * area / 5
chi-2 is 145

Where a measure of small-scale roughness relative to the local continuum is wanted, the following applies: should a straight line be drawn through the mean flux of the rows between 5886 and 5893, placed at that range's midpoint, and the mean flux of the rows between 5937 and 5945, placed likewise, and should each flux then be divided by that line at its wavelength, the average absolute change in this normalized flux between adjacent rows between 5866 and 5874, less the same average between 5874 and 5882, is 0.00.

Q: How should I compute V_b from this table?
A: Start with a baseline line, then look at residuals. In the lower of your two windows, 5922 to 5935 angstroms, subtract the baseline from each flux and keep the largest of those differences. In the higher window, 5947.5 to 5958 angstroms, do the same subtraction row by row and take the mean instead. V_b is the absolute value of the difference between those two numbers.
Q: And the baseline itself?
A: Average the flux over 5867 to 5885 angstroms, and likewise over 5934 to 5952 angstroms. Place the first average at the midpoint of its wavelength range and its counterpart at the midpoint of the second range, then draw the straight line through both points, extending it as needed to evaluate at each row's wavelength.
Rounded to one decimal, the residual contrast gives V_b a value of 3.9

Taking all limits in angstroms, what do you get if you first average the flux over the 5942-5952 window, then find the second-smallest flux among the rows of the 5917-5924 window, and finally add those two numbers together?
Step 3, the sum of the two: 26.2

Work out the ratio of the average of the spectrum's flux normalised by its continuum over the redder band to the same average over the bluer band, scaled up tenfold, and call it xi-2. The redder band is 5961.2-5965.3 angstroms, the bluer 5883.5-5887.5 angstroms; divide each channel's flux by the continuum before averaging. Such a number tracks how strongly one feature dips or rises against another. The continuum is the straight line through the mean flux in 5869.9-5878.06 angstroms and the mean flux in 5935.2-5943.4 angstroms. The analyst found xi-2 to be 12.1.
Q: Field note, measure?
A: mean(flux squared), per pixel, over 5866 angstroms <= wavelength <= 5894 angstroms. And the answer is 220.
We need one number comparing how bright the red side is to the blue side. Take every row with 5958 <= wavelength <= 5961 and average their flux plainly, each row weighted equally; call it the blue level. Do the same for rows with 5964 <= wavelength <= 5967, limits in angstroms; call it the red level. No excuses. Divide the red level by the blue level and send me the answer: 0.90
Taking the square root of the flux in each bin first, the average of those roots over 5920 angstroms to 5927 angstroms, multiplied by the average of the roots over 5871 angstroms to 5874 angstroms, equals 15.9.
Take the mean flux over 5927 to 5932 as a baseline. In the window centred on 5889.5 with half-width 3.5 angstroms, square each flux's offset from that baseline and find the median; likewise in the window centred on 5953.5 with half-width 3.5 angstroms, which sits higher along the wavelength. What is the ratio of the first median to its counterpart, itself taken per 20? 0.04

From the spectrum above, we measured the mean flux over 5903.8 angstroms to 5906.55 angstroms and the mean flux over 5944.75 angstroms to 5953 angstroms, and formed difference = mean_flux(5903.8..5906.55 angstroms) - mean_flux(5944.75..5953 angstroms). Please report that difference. 2.6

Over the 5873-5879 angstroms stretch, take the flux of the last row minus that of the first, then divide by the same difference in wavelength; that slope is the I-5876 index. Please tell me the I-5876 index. -0.5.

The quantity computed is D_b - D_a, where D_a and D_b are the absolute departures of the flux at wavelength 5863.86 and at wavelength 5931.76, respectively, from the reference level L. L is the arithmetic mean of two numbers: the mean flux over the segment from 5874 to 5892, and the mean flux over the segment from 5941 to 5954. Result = -0.2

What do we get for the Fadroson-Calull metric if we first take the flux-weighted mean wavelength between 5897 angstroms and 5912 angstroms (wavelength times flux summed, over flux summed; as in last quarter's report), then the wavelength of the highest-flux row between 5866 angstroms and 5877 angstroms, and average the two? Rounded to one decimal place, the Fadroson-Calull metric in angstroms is 5890.5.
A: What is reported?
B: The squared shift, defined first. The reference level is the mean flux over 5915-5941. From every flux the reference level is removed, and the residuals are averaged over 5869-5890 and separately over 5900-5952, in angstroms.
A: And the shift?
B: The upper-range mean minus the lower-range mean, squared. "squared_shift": 0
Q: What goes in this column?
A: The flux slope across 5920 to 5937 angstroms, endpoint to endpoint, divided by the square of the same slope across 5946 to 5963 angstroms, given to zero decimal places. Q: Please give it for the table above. -18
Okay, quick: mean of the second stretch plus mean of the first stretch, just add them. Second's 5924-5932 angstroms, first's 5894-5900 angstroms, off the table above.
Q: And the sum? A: 28.3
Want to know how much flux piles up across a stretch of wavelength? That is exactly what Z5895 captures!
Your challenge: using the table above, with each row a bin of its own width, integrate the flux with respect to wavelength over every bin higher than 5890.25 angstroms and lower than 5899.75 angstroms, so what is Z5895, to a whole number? 118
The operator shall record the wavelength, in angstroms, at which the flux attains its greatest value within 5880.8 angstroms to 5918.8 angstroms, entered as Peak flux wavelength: 5908.59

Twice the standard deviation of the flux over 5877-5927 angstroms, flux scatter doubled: 3.6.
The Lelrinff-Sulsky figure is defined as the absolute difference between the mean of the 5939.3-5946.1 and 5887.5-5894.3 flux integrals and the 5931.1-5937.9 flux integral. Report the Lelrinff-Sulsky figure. 5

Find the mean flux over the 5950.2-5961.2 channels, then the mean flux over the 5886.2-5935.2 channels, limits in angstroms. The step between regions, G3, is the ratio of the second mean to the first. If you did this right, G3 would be 1.07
